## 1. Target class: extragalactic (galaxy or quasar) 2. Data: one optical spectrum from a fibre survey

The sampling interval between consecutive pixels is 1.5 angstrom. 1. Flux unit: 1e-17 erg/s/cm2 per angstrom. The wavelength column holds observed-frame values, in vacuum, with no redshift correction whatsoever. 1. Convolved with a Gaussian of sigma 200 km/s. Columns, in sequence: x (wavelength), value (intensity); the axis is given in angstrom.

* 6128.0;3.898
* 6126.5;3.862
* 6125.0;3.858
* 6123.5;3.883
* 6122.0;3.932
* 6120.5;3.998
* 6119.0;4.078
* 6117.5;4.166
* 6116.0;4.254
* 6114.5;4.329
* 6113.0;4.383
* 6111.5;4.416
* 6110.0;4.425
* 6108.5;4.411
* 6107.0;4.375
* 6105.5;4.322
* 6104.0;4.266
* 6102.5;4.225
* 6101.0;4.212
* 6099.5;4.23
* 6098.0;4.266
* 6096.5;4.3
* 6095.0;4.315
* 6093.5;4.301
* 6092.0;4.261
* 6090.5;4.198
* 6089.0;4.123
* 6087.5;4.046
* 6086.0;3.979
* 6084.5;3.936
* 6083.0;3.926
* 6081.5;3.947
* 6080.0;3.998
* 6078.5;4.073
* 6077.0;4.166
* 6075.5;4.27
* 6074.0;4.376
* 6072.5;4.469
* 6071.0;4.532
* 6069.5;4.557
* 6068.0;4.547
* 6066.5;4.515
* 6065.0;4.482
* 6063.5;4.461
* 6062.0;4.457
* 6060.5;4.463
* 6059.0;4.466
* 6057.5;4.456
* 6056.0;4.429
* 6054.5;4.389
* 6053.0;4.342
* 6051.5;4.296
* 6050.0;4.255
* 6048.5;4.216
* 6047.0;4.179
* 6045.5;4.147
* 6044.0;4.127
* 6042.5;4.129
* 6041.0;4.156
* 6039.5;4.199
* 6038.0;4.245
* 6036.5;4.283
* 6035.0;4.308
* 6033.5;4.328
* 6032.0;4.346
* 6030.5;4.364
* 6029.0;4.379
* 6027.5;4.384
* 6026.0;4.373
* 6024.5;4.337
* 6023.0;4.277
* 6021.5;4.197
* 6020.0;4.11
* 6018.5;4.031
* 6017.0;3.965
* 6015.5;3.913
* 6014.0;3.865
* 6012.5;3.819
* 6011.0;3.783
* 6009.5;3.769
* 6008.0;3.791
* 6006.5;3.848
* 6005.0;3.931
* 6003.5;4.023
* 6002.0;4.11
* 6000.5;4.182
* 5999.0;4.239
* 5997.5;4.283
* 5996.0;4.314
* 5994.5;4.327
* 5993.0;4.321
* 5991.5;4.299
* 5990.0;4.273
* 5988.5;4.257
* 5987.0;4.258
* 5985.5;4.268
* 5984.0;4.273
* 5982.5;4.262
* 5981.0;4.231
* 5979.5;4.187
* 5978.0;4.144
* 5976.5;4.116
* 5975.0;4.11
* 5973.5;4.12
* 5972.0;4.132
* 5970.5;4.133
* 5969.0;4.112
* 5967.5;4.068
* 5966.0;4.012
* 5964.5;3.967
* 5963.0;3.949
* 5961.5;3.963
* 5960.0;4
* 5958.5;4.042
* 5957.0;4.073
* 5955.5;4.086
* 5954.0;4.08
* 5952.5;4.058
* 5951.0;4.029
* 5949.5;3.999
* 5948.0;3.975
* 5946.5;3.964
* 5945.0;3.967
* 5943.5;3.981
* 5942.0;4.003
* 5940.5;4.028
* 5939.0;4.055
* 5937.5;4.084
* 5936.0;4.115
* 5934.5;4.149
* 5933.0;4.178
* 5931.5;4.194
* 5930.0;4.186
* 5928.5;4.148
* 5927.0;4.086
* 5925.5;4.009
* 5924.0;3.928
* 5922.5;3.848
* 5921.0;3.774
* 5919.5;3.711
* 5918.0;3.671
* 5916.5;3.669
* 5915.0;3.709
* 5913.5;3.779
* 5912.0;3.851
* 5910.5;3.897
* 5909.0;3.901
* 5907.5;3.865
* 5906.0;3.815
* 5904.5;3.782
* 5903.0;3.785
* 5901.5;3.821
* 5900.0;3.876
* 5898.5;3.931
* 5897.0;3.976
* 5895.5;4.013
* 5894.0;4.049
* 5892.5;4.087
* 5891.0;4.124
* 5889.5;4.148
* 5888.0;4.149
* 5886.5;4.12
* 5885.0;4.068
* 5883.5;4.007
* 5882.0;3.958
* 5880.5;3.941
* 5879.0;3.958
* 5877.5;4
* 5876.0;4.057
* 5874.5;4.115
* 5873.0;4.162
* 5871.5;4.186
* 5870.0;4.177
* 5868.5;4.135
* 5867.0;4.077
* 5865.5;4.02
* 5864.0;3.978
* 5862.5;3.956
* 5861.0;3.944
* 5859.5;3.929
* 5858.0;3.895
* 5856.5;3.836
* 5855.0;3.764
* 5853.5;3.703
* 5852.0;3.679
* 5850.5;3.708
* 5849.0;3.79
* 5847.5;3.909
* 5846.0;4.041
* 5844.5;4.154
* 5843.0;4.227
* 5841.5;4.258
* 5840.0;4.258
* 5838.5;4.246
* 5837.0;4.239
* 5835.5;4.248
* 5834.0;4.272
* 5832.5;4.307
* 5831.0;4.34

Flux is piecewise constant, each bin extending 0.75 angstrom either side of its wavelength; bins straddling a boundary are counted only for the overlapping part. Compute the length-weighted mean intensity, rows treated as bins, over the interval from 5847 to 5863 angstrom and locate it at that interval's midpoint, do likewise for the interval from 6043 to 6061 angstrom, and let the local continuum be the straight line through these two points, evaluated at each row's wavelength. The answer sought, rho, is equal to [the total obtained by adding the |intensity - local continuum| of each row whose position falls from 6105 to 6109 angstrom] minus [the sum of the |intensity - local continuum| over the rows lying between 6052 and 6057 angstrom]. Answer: 0.0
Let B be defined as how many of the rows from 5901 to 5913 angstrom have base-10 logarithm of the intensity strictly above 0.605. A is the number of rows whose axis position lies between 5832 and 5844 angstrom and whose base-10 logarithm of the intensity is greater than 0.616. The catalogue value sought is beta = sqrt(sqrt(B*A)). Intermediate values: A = 8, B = 0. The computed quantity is 0.0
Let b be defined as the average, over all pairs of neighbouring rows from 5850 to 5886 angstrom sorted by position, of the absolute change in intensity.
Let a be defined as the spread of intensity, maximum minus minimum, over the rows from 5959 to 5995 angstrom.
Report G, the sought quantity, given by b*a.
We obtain 0.015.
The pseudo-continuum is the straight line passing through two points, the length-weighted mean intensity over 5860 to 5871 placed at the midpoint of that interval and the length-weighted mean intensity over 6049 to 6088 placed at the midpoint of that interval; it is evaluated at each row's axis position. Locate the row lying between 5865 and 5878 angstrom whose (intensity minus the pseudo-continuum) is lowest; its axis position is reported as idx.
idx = 5877.5 angstrom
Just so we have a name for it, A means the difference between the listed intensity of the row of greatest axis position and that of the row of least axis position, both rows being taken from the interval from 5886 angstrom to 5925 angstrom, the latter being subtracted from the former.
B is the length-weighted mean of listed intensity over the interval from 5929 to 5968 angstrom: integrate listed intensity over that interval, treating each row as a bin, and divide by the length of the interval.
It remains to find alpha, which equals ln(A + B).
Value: 1.35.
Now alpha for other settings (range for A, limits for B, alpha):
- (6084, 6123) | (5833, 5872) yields 1.39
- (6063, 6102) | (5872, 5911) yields 1.32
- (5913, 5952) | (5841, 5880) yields 1.44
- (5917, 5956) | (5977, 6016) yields 1.51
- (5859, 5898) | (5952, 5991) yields 1.43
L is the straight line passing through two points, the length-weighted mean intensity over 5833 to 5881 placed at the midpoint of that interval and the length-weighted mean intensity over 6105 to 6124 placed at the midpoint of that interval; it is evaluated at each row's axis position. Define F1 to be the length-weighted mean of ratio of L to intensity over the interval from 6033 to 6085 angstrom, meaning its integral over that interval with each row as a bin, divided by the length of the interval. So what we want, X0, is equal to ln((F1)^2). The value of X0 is -0.04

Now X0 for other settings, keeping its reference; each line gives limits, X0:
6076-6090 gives 0.09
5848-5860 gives 0.12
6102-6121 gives -0.02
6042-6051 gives 0.00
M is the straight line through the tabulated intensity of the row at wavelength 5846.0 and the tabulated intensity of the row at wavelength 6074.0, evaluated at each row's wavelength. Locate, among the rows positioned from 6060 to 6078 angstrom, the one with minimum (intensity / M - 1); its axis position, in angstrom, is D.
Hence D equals 6077.0 angstrom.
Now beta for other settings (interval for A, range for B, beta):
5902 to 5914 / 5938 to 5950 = 0.0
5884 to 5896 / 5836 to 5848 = 1.9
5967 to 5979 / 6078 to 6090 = 1.7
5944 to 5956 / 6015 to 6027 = 0.0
